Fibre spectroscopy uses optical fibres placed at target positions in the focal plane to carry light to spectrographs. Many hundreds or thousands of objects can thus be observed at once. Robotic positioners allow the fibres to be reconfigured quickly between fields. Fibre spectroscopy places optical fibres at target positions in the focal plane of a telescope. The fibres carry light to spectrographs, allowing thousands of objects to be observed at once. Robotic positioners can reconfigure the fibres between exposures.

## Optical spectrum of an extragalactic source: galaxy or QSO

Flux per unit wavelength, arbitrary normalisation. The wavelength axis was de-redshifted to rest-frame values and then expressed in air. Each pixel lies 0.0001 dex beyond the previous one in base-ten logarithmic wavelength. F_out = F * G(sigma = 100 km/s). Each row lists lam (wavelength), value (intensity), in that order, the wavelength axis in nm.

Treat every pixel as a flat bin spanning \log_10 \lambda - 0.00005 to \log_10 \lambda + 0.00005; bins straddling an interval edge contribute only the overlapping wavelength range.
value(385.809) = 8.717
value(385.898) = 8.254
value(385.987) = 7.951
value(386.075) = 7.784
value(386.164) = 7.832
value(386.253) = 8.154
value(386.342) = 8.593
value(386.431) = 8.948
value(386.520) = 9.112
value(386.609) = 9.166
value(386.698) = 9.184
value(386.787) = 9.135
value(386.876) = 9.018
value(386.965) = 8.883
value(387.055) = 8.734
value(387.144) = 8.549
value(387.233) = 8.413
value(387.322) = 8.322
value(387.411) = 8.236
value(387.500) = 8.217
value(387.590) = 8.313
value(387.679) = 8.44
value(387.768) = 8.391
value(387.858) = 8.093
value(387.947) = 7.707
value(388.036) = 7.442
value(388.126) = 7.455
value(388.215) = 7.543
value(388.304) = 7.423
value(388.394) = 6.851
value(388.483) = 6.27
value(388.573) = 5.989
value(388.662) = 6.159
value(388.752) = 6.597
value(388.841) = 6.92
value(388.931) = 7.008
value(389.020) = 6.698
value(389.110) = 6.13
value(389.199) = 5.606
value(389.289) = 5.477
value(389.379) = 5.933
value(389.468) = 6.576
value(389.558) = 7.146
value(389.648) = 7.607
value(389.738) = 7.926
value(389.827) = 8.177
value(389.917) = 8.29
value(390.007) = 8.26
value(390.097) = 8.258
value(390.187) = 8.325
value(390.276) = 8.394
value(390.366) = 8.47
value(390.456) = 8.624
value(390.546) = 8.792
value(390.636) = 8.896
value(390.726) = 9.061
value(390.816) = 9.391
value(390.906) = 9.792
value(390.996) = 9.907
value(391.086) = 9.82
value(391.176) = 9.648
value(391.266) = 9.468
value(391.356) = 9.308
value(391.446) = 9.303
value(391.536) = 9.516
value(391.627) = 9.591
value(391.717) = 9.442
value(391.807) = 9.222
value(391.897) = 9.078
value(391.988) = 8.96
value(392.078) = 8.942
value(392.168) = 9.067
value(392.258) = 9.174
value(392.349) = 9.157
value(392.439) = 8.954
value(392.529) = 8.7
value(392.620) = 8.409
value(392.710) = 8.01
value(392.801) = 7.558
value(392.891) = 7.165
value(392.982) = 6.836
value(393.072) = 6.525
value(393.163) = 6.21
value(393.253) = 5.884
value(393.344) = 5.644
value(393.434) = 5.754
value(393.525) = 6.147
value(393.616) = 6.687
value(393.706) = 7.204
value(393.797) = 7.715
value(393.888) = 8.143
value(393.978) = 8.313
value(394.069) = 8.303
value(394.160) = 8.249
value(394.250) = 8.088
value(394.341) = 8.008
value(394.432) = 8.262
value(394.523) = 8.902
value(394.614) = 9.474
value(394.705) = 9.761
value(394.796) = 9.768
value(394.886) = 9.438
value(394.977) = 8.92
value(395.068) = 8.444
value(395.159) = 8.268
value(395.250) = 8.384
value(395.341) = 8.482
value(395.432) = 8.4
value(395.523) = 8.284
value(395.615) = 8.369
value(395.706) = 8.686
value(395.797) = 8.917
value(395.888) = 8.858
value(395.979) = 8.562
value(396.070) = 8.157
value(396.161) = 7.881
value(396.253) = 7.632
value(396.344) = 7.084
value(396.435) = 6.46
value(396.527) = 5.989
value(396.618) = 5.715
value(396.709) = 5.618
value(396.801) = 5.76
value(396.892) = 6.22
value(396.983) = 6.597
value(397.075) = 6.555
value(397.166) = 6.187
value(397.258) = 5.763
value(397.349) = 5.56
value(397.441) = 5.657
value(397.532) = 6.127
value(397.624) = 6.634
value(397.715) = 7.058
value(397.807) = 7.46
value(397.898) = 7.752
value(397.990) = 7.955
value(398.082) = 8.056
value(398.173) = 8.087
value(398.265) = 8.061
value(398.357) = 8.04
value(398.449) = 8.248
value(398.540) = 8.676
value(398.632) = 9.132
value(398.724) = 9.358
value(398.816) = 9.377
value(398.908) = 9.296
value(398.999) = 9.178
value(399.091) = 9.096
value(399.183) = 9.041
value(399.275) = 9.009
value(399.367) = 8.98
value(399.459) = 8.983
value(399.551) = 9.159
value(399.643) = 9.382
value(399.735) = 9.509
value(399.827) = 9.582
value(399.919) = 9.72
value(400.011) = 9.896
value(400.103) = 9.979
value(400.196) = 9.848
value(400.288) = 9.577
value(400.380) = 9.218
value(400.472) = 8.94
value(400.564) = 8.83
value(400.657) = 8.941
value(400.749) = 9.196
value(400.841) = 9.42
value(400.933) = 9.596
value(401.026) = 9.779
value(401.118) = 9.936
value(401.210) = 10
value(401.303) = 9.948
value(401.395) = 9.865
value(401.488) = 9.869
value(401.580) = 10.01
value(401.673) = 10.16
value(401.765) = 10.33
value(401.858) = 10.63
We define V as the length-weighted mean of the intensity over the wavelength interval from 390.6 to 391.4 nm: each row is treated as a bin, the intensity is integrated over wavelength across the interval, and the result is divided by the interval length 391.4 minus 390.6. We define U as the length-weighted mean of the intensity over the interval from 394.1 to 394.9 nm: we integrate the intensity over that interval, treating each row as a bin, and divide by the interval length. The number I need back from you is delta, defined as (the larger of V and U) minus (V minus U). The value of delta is 8.9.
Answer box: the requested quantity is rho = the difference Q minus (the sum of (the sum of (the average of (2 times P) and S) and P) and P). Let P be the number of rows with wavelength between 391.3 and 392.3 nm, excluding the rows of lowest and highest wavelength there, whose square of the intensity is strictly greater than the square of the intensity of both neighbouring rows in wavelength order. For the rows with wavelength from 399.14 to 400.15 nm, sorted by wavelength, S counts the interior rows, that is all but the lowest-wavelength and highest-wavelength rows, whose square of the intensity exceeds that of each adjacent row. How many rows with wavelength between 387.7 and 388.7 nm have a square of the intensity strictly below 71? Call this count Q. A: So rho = 8.0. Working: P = 1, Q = 11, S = 0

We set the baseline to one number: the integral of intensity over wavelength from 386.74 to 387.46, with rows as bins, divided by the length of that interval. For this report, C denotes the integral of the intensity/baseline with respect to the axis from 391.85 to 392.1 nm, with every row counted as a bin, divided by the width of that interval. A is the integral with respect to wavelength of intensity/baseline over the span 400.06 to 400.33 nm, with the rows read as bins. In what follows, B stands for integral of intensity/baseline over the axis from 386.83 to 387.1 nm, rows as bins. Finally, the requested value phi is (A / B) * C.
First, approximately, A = 0.305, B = 0.276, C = 1.04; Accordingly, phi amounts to 1.1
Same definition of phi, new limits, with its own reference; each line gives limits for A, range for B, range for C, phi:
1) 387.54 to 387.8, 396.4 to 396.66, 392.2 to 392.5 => 1.5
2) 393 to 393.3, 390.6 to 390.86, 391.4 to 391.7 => 0.9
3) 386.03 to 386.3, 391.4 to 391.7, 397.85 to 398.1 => 0.7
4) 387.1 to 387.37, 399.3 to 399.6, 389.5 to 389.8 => 0.7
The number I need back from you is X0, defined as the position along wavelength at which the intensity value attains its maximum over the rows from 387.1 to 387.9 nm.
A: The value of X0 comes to 387.144 nm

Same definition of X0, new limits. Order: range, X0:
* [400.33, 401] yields 400.933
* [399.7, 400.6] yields 400.103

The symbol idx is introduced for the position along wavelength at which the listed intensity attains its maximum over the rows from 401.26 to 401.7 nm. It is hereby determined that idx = 401.673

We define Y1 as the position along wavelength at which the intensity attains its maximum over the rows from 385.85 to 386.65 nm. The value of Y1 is 386.609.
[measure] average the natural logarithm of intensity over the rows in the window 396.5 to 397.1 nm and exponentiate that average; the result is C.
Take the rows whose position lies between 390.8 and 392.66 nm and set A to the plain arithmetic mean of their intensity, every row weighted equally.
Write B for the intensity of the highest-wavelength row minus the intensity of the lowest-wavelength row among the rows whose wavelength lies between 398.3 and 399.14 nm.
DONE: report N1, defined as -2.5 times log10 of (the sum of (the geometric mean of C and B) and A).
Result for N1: -2.68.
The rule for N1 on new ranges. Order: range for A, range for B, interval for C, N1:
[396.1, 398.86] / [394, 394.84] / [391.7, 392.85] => -2.58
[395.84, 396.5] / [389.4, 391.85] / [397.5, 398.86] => -2.73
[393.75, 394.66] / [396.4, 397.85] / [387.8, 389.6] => -2.60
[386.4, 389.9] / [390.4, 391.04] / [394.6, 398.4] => -2.58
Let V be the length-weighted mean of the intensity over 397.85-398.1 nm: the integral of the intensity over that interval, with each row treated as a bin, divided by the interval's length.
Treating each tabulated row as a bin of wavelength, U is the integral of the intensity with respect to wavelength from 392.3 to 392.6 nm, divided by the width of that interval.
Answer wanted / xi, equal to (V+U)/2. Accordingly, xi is 8.4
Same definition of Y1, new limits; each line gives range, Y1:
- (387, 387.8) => 387.055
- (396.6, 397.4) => 396.983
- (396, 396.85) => 396.070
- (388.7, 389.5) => 388.931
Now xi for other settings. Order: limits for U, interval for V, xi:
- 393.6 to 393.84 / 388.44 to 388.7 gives 6.7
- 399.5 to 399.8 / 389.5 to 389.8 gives 8.5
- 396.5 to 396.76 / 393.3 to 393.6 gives 5.8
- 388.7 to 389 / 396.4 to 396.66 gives 6.4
